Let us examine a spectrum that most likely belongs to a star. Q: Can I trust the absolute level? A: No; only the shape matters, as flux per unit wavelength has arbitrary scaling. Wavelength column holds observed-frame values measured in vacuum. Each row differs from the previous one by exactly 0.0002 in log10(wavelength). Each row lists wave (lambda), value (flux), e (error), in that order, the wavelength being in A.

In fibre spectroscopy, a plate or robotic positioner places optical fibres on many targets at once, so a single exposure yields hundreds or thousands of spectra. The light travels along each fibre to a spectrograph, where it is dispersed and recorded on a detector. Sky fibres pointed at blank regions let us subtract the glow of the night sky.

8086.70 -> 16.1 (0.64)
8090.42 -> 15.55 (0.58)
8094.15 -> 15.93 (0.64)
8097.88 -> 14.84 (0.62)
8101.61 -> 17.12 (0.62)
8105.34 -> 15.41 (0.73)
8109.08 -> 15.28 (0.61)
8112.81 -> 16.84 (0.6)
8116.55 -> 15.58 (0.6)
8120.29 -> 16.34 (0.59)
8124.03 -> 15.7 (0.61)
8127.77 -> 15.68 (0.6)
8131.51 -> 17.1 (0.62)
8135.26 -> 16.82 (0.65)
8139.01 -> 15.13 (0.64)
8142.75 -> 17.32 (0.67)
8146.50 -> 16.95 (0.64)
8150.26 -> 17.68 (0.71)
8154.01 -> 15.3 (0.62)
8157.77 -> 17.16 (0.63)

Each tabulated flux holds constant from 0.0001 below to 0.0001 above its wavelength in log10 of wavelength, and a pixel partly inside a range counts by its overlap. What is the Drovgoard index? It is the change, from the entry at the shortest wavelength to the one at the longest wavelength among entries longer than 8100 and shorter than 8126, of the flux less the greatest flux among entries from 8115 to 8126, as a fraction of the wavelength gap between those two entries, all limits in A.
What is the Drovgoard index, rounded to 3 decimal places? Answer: -0.063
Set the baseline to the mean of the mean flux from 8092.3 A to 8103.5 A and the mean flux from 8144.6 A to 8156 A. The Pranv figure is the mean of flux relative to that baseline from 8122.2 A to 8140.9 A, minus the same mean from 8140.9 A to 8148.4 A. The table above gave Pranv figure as -1.0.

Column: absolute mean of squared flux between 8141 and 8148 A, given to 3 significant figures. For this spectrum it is 294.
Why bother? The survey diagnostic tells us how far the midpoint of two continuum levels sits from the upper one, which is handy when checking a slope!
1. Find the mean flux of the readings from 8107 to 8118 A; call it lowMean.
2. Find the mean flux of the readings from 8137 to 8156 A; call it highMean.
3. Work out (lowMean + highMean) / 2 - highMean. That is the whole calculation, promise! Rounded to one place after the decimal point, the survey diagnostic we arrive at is -0.3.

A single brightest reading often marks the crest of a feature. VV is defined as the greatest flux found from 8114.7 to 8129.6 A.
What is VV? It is 16.34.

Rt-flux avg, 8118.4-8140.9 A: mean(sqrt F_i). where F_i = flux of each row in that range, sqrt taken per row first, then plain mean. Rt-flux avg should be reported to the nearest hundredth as 4.02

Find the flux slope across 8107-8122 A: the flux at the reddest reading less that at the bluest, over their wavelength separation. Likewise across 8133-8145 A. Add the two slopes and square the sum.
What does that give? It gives 0.026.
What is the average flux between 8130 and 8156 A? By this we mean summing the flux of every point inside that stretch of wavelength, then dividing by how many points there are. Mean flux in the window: 16.61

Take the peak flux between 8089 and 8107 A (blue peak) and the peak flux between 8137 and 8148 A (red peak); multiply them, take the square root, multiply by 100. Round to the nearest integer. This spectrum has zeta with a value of 1722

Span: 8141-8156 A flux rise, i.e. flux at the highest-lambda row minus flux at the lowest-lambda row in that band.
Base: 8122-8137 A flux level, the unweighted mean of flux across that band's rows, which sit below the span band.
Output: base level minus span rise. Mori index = 18.3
